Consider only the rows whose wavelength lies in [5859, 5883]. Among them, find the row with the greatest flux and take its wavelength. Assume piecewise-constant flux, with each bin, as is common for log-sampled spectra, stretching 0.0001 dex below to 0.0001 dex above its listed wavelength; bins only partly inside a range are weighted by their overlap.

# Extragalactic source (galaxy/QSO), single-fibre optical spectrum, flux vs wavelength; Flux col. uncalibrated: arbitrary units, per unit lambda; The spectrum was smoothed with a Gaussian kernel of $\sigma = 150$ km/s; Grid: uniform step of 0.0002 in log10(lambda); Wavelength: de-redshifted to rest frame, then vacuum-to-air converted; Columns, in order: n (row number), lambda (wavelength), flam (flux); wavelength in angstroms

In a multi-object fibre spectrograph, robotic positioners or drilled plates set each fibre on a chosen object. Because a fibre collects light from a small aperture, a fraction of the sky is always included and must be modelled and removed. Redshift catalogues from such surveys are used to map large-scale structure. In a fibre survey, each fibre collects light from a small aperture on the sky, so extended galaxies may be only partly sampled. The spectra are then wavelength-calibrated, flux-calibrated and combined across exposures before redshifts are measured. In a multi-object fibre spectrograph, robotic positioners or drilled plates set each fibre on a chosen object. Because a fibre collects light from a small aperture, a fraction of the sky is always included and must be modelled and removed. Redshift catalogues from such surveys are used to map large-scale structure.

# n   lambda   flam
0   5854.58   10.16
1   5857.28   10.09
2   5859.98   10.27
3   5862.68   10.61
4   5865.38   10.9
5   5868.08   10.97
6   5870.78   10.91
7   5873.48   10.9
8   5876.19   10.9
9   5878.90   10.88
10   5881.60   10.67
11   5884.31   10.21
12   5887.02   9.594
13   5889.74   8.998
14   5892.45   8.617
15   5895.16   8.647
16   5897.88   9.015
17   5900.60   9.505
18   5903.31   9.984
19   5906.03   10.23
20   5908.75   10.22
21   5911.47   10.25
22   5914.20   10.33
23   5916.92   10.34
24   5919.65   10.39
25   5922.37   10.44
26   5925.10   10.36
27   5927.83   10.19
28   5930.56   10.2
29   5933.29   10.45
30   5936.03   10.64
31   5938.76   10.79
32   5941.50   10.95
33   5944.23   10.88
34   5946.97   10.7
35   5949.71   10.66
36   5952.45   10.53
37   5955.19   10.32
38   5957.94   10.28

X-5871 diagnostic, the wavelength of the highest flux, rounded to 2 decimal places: 5868.08 angstroms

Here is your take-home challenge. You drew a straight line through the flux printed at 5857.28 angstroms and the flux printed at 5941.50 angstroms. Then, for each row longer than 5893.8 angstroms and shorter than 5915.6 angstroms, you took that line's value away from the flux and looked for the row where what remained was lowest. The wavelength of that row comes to 5895.16 angstroms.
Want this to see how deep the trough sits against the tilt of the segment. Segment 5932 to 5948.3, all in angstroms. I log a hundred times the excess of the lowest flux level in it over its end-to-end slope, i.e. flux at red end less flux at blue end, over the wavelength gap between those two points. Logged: 1043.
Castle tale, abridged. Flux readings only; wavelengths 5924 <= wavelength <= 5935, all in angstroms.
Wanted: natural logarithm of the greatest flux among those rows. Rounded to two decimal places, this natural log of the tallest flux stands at 2.35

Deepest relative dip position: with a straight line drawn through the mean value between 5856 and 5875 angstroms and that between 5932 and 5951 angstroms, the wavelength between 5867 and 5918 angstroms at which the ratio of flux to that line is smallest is 5892.45 angstroms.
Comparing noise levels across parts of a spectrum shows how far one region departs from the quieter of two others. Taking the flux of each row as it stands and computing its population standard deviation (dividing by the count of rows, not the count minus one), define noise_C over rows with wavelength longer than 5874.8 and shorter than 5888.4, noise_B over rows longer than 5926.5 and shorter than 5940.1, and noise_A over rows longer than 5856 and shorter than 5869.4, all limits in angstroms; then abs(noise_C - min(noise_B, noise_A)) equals 0.26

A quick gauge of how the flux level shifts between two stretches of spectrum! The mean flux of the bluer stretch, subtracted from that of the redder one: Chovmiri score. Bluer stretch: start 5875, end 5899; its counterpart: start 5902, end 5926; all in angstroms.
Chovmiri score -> 0.6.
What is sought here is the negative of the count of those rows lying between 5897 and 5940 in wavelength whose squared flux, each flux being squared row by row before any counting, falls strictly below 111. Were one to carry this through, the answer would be -14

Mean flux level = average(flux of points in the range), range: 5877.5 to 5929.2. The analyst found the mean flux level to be 9.9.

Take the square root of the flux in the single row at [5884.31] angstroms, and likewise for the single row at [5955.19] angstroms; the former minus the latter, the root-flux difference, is -0.02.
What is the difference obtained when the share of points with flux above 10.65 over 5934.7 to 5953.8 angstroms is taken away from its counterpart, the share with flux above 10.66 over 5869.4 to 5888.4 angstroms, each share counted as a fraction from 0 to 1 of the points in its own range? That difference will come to 0.0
